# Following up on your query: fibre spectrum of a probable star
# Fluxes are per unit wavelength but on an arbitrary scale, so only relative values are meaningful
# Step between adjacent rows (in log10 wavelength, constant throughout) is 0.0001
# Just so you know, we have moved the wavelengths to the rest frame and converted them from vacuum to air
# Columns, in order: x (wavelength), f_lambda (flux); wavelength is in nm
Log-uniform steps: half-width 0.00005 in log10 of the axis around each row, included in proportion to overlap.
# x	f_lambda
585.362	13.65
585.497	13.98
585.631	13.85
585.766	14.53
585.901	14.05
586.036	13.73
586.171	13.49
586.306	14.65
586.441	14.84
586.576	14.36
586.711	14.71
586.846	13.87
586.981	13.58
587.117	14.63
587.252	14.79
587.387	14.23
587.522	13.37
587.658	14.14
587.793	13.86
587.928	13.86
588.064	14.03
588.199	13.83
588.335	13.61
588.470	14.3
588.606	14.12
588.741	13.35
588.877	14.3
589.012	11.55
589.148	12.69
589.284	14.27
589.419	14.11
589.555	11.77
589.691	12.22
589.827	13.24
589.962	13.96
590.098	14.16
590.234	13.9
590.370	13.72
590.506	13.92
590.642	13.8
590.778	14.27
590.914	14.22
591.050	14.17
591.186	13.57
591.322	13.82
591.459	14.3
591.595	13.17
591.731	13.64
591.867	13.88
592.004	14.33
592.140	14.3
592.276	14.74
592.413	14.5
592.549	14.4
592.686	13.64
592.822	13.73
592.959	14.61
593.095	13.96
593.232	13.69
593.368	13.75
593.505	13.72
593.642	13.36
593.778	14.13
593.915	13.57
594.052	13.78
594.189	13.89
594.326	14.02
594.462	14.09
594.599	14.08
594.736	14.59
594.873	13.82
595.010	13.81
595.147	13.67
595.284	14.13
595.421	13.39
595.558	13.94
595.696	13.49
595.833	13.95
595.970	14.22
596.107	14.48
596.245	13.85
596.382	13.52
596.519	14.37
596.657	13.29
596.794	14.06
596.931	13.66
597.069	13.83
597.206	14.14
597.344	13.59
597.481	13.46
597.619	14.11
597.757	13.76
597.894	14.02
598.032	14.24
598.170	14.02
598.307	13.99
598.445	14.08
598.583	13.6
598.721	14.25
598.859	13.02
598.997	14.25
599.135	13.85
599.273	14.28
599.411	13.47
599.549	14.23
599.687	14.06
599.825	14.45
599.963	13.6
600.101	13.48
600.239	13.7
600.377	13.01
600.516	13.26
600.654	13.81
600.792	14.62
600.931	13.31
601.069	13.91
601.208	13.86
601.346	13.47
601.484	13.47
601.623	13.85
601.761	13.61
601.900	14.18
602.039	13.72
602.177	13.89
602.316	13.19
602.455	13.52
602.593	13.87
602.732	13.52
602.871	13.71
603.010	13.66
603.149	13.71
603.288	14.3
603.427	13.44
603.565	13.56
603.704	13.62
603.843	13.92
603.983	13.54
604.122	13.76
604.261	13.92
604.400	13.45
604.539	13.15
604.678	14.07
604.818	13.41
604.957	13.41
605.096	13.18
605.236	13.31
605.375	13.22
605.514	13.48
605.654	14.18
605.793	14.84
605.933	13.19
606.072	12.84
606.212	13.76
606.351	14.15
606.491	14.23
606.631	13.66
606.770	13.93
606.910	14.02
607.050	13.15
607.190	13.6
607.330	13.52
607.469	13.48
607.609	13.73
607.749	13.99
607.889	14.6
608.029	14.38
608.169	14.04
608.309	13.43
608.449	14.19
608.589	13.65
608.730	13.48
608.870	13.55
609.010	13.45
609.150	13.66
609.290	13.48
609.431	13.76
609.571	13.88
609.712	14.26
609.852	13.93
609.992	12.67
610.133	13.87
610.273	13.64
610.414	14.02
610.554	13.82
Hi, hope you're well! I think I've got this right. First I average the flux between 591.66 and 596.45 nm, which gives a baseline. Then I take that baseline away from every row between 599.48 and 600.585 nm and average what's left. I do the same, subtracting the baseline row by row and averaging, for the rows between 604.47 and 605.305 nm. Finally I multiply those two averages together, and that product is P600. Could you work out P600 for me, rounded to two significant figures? 0.13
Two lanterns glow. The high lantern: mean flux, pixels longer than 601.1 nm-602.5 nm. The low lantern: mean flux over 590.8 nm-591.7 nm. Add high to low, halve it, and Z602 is 13.8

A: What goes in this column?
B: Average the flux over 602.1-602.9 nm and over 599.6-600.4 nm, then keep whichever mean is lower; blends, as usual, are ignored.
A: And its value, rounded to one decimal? 13.6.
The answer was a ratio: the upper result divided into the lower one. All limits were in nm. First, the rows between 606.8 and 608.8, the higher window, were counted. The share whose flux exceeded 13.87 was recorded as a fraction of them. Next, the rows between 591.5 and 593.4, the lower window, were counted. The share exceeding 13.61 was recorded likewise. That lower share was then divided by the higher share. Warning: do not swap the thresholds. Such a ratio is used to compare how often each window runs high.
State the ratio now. 2.2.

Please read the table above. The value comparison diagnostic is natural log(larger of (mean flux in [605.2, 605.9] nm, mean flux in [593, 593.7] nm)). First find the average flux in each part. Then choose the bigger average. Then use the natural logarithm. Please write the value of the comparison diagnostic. 2.625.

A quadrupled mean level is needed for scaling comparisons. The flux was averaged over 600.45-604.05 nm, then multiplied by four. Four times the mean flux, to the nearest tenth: 54.8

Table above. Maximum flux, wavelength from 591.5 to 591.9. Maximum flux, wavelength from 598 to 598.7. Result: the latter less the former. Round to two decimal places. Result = 0.36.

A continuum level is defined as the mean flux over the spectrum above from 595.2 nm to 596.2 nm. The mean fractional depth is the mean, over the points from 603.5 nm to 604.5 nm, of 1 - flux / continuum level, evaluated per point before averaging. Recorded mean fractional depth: 0.019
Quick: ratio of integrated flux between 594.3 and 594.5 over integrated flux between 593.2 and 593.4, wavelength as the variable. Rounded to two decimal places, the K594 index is 1.03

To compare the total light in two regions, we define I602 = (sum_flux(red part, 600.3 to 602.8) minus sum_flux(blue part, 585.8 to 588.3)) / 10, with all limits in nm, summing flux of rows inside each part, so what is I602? -0.8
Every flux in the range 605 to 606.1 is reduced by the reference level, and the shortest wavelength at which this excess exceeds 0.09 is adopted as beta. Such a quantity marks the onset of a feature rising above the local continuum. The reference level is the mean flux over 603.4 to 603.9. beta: 605.654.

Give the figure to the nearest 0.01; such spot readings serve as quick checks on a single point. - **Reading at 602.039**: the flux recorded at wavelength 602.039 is 13.72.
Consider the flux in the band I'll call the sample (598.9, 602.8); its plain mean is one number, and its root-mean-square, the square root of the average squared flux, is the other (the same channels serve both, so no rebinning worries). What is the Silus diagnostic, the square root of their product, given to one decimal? 13.8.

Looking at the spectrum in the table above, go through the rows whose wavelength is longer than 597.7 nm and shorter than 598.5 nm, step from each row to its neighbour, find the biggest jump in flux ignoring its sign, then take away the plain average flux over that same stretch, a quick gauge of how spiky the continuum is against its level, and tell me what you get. -13.8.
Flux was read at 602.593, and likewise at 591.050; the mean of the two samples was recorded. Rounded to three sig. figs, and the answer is 14.0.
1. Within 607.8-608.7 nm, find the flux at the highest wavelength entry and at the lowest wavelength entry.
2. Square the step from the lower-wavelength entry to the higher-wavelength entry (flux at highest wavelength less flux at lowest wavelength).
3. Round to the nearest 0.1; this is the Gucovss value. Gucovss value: 0.9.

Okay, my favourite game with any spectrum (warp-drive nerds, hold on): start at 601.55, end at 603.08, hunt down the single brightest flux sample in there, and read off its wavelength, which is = 601.900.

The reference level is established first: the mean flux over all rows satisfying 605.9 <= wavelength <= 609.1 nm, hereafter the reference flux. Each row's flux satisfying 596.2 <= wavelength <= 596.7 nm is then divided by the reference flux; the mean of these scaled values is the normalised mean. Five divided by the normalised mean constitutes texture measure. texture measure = 4.99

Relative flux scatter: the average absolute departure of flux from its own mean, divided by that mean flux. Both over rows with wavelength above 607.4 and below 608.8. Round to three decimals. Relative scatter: 0.025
